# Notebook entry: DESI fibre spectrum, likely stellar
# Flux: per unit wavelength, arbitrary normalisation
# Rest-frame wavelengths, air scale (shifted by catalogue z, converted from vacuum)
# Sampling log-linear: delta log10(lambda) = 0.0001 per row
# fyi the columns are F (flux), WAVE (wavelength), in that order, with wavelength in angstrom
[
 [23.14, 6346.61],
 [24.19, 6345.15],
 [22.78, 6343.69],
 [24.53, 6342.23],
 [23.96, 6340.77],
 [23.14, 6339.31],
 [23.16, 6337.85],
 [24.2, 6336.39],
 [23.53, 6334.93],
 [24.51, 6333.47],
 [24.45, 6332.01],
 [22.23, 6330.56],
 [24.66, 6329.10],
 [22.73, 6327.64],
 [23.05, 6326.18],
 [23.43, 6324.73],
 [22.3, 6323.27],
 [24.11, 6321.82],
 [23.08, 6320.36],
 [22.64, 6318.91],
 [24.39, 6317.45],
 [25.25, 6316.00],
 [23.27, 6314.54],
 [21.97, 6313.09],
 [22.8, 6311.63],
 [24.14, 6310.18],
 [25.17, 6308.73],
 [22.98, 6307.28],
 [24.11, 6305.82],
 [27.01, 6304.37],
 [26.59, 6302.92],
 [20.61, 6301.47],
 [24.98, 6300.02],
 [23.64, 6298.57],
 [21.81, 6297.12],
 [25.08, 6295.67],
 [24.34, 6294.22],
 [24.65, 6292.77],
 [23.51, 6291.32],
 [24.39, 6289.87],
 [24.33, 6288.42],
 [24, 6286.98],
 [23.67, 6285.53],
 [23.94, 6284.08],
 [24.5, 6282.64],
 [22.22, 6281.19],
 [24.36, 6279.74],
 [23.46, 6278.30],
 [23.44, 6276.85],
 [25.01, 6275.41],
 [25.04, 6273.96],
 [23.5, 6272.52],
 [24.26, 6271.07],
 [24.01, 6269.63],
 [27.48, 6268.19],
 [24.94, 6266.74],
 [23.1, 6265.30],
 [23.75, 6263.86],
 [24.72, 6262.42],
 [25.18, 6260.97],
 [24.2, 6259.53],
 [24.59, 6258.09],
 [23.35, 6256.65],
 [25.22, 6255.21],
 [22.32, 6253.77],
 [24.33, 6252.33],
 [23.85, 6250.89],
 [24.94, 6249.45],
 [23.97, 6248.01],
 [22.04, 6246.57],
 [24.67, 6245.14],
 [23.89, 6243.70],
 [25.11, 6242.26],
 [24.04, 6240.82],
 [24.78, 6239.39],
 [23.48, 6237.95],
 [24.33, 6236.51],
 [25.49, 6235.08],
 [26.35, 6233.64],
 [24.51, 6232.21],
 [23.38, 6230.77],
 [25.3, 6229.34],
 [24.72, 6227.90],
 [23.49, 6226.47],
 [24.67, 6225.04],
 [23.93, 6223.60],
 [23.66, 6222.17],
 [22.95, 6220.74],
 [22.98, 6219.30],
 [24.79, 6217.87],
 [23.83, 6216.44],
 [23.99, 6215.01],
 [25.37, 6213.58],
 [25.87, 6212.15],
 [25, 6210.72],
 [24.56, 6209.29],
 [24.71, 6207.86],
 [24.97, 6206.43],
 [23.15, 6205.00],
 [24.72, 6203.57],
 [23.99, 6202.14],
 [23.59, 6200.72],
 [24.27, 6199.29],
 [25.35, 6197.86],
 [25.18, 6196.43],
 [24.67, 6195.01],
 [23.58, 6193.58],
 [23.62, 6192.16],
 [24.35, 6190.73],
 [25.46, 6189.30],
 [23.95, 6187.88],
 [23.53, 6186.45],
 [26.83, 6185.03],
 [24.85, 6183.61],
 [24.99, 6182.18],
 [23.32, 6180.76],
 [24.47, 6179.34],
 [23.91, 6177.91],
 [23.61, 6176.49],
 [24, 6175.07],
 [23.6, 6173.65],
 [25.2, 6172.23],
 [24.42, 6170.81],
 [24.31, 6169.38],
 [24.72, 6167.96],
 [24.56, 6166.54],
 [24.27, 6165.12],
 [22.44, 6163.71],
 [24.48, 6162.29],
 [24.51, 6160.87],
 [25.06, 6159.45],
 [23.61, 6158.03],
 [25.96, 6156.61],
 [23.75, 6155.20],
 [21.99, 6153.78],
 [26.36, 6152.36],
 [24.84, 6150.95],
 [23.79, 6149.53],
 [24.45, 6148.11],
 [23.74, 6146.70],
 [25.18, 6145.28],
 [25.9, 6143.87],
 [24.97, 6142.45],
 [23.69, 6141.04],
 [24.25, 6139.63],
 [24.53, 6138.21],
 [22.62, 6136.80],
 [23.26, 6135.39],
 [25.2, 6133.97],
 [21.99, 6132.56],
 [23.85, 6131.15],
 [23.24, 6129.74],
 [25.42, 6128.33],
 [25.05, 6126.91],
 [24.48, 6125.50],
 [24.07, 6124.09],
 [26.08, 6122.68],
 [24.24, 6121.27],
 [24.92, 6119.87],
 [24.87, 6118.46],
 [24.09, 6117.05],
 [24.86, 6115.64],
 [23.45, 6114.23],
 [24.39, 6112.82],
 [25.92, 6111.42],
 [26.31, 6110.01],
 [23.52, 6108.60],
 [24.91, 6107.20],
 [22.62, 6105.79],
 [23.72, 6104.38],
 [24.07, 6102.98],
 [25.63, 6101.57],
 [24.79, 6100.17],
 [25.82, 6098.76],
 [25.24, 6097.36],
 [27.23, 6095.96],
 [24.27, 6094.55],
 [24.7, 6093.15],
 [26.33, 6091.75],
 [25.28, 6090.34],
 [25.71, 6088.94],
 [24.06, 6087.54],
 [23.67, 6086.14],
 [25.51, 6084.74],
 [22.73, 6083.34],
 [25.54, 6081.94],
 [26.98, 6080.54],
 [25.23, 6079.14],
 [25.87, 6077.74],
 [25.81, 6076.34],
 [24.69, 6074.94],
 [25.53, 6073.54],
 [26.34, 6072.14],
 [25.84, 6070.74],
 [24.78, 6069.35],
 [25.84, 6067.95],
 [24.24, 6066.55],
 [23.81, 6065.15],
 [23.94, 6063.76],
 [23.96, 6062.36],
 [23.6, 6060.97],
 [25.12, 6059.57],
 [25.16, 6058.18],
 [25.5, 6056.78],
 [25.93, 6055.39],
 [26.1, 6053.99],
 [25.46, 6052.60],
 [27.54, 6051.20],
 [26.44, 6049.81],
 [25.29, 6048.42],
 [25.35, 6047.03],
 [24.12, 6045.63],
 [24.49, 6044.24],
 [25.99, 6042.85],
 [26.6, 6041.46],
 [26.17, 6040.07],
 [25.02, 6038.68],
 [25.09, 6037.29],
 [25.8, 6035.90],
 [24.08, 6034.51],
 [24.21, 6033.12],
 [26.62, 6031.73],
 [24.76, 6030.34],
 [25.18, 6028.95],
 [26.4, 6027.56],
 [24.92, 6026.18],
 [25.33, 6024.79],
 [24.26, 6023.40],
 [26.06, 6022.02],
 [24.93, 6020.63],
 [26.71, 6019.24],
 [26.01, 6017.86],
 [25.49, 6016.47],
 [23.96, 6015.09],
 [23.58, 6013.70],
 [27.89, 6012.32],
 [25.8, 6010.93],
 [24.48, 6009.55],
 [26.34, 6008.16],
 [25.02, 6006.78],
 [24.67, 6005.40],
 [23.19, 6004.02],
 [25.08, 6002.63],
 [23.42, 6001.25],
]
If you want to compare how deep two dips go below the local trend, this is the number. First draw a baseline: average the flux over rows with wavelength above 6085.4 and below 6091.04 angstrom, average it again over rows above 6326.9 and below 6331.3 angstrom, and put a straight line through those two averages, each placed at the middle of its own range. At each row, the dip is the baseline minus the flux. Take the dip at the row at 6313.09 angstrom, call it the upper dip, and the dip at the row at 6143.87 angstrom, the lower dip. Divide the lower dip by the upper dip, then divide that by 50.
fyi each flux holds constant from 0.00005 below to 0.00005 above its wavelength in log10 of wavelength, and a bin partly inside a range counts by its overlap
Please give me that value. -0.023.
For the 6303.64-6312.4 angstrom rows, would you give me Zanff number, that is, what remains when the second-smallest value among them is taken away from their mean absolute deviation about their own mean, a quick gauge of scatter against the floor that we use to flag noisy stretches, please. -21.8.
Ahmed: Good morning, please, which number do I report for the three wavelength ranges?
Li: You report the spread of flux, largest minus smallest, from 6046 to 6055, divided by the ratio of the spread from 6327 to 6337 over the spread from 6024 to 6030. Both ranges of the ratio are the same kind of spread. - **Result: 1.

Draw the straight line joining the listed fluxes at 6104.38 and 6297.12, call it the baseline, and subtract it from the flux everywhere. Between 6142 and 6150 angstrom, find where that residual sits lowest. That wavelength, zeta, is 6146.70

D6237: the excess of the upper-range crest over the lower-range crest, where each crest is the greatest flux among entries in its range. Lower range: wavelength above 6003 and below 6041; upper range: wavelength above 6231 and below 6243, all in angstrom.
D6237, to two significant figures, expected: -1.5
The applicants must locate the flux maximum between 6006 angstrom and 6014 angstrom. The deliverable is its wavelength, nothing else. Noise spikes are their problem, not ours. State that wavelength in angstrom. 6012.32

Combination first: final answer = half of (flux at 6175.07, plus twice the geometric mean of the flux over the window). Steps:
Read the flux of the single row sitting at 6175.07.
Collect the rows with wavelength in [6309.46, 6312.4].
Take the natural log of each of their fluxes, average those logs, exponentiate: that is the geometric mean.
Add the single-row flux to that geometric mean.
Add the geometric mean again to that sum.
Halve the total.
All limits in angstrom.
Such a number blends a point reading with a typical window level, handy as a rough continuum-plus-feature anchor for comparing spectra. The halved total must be 35.5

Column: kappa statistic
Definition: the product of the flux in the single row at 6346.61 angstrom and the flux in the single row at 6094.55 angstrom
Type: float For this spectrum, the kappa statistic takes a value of 562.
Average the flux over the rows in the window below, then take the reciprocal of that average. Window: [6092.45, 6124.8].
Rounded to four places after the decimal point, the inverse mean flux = 0.0404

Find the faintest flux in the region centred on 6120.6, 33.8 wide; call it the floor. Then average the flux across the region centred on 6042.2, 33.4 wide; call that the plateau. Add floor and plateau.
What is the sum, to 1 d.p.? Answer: 47.5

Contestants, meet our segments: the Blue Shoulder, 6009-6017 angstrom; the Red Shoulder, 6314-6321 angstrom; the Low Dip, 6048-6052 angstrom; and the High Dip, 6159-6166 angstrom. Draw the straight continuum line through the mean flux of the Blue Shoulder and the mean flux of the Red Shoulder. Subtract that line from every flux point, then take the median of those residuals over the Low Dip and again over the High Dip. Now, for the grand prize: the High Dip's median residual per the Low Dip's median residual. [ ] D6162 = 0.0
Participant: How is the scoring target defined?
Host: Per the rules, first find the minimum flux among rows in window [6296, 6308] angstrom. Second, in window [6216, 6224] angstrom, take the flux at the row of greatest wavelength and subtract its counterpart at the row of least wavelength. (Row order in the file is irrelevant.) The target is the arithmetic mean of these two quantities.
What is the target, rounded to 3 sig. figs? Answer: 10.4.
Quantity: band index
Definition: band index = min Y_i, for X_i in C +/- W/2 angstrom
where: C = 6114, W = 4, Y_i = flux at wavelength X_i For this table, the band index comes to 23.45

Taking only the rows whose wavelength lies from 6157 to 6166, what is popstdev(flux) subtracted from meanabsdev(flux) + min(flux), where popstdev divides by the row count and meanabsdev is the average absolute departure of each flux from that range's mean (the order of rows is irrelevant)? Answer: 22.3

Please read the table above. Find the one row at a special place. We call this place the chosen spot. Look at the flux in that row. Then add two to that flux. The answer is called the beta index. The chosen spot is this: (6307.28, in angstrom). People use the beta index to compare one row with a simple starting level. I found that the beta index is 25.0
